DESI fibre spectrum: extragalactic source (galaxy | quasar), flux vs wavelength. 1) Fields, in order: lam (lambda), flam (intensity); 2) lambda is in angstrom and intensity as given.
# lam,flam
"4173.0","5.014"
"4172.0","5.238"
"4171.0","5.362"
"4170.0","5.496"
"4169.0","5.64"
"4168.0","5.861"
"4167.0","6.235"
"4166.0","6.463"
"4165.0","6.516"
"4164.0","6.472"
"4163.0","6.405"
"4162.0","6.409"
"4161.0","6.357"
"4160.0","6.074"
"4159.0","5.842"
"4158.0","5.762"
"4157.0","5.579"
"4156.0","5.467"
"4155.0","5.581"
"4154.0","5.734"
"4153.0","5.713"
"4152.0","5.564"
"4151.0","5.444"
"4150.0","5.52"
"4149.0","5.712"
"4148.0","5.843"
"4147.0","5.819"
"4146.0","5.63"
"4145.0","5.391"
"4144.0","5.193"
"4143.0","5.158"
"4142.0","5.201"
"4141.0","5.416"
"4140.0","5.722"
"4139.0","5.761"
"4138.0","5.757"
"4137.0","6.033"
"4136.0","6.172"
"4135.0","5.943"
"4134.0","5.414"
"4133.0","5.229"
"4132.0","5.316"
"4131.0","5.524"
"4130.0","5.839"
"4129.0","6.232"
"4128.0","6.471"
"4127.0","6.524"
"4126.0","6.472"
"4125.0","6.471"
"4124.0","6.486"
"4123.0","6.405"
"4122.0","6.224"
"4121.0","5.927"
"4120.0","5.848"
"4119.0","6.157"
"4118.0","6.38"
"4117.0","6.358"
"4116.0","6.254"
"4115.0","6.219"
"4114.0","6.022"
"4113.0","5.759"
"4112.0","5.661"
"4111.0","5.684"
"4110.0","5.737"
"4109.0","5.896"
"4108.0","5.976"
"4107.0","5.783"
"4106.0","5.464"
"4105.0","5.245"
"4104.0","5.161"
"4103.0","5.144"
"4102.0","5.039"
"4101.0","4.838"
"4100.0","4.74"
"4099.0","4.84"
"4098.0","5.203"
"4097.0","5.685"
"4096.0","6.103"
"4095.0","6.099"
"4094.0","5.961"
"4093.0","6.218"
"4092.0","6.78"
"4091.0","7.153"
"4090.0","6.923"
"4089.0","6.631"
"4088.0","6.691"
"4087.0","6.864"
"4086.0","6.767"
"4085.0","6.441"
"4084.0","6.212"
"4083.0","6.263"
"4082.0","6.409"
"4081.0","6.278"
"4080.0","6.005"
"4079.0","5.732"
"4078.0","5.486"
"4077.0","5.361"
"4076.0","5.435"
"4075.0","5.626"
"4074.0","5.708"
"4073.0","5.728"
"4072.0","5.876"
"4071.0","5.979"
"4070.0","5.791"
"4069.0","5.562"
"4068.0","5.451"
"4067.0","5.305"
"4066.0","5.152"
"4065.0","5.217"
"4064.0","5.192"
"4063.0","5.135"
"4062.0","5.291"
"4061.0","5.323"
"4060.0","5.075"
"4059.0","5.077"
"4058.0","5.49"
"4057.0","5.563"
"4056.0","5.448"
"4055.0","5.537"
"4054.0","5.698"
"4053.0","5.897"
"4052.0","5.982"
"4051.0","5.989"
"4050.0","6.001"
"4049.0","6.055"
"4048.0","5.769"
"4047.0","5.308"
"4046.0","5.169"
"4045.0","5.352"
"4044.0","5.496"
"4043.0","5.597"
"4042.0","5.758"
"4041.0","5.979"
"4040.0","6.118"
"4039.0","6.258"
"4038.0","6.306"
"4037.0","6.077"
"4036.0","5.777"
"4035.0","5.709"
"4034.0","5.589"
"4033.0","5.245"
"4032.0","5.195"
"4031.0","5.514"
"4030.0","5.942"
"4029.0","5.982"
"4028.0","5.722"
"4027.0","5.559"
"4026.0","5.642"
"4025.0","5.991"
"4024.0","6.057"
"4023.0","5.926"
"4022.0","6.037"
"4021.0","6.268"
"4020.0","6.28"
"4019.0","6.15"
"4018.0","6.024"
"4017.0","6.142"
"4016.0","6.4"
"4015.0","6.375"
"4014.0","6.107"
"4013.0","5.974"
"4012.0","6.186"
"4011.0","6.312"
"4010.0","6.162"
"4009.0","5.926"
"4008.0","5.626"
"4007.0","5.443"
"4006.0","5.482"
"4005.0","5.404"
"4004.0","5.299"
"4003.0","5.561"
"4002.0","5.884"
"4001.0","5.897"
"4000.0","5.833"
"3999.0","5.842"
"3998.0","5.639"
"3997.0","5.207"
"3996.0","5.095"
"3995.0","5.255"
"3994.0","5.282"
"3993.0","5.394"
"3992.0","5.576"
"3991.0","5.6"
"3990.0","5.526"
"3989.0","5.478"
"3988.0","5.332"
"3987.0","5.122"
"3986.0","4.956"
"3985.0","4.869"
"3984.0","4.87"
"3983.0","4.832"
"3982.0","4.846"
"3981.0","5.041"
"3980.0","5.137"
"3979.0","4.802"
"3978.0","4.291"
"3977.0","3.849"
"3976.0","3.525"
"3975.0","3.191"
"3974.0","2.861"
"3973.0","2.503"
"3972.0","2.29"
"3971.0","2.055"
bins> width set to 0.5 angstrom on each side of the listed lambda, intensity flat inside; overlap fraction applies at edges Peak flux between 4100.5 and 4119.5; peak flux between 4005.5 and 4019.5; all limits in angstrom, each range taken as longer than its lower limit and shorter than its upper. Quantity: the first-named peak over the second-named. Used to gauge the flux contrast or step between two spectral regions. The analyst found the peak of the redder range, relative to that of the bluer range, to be 1.00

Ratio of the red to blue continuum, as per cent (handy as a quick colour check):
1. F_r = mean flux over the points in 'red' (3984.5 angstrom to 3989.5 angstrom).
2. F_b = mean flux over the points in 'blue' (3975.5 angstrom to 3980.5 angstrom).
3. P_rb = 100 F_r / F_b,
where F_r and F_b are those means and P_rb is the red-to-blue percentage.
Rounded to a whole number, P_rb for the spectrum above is 119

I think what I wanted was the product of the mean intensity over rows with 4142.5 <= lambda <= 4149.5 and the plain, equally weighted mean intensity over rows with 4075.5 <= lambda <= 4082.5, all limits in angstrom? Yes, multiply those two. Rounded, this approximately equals 32.2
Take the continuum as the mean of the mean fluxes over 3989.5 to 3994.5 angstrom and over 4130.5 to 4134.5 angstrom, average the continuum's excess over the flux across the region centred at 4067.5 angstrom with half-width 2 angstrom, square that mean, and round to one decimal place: 0.0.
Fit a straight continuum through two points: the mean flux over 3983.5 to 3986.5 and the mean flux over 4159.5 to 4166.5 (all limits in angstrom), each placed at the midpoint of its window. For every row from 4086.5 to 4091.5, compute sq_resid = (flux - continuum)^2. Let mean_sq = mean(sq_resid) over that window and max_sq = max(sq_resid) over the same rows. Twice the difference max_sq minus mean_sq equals 1.3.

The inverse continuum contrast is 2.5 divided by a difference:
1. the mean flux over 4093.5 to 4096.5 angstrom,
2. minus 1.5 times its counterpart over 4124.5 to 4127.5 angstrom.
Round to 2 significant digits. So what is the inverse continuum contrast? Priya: -0.68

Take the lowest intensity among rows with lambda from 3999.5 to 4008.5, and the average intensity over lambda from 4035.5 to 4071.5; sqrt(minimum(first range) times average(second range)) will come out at 5.46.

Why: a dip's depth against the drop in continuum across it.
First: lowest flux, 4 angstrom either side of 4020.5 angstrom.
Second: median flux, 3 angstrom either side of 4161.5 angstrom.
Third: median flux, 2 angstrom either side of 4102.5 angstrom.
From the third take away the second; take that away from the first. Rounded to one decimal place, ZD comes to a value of 7.2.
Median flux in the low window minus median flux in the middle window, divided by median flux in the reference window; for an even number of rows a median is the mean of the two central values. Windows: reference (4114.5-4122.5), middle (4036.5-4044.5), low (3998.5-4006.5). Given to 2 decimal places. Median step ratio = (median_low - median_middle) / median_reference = -0.05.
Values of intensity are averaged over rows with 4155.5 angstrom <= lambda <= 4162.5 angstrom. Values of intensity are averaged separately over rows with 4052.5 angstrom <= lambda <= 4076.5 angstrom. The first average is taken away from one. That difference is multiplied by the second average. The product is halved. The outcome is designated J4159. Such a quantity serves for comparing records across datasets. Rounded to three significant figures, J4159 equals -13.5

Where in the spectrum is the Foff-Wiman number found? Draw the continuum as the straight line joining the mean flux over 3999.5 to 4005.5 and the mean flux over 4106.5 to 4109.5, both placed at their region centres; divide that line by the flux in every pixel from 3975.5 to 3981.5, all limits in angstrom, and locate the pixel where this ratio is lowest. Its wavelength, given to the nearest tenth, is 3980.0 angstrom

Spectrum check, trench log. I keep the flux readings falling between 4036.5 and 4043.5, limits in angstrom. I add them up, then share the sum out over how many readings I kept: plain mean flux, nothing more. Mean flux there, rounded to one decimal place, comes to 6.0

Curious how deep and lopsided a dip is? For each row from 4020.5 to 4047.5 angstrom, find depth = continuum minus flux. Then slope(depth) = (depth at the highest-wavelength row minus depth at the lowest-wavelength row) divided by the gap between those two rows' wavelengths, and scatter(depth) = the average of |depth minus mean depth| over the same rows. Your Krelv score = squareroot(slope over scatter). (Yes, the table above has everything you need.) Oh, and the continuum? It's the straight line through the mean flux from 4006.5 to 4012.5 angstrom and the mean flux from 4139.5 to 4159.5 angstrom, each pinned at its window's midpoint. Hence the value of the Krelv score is 0.35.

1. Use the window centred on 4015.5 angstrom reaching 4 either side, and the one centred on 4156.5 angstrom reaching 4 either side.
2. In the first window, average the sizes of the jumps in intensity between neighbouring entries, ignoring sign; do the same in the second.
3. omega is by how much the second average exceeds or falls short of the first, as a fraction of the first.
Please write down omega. -0.2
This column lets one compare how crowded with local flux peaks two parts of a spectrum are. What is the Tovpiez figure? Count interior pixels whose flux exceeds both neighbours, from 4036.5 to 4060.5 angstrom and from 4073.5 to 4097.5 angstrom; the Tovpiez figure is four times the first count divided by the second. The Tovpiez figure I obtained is 3.0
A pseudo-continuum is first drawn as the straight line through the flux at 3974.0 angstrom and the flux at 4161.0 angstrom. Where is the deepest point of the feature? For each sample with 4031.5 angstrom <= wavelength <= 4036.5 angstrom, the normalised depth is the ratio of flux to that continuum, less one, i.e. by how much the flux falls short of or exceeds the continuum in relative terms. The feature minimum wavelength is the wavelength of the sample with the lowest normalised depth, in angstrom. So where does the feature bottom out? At 4032.0 angstrom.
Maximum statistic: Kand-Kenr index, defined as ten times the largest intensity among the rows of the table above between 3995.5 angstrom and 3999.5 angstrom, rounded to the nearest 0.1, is 58.4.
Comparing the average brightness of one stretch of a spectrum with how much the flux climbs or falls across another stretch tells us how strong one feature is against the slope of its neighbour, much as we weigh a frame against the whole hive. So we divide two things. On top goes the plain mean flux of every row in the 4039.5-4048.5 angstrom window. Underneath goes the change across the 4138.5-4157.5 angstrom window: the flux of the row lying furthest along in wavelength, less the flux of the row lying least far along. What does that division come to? -31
